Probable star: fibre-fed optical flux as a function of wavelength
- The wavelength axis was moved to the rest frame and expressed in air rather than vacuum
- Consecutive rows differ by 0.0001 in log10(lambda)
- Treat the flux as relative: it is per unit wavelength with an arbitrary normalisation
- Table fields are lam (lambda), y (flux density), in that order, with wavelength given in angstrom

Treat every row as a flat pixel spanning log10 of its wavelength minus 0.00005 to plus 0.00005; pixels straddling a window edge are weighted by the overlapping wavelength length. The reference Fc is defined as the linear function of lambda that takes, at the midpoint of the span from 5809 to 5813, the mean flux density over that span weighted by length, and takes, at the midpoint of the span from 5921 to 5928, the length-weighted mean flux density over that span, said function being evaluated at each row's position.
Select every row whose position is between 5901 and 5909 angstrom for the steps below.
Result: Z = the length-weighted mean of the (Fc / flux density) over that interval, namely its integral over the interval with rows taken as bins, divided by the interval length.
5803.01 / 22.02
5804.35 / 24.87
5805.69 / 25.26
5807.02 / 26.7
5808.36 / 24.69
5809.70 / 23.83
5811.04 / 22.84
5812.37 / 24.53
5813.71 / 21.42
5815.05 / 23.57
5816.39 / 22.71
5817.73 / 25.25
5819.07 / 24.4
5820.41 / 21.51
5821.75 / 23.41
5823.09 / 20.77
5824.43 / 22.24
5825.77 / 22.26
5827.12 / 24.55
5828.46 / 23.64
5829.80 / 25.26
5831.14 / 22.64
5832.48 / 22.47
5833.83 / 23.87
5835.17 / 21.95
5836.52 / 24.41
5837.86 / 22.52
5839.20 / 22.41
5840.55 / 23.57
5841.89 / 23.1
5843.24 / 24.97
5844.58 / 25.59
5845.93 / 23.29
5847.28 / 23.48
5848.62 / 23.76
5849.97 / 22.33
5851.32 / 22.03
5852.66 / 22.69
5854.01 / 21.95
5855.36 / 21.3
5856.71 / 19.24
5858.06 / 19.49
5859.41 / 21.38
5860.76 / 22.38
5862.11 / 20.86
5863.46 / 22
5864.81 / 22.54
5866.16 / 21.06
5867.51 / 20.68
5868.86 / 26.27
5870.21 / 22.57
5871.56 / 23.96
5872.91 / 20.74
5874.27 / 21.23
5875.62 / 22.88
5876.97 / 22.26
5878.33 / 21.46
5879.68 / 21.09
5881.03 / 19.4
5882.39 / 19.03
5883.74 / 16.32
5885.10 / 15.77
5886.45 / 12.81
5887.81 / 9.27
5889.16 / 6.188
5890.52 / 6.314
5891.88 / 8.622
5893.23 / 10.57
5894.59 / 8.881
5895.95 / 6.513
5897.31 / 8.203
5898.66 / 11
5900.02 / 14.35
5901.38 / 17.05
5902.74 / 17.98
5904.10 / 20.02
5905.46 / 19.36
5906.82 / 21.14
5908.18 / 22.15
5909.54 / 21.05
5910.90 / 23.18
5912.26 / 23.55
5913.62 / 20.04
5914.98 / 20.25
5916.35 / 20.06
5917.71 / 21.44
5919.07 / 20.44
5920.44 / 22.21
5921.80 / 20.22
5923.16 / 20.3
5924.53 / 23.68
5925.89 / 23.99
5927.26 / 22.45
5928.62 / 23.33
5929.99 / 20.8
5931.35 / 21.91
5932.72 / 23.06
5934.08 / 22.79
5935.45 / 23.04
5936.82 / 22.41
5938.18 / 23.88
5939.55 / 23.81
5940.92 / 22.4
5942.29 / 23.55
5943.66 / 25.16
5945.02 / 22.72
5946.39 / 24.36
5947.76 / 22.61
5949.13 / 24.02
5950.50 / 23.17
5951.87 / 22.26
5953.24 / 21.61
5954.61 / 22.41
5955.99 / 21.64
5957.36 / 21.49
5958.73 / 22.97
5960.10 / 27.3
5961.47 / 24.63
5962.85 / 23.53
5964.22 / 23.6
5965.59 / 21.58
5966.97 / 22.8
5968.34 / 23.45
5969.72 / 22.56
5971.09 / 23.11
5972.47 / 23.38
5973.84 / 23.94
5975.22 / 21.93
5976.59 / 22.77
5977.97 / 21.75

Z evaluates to 1.14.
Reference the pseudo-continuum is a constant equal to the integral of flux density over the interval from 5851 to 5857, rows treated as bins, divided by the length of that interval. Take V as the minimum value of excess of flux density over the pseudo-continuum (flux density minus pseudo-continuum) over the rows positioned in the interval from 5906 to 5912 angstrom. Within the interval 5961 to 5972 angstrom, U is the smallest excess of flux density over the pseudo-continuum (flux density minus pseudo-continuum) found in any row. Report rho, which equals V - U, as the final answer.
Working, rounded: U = 0.0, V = -0.5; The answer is -0.5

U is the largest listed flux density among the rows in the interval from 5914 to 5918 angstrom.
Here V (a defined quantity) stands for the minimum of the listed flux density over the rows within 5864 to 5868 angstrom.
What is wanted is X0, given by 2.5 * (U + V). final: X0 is 105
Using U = 21.44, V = 20.68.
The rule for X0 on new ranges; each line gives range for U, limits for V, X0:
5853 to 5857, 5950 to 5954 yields 109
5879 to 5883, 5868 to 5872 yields 109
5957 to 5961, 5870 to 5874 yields 120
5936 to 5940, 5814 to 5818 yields 116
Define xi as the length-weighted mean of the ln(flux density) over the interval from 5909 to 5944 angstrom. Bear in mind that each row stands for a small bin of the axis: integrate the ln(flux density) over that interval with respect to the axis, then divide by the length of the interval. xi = 3.10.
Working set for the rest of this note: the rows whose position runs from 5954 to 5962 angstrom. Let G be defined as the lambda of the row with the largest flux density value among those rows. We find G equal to 5960.10 angstrom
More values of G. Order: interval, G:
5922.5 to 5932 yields 5925.89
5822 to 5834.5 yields 5829.80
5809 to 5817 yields 5812.37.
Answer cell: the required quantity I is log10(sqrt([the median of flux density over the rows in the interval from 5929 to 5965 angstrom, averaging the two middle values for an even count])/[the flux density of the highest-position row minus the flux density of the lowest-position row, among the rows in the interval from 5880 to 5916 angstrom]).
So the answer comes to 0.8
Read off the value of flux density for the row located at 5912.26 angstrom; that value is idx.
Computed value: 23.55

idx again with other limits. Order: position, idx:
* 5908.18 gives 22.15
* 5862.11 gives 20.86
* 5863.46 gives 22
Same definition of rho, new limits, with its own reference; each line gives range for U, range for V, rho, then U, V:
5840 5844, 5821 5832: -2.3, 1.5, -0.8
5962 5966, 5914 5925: -1.5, 0.0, -1.5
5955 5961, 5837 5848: 0.9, -0.1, 0.9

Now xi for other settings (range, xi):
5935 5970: 3.14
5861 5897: 2.76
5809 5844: 3.14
